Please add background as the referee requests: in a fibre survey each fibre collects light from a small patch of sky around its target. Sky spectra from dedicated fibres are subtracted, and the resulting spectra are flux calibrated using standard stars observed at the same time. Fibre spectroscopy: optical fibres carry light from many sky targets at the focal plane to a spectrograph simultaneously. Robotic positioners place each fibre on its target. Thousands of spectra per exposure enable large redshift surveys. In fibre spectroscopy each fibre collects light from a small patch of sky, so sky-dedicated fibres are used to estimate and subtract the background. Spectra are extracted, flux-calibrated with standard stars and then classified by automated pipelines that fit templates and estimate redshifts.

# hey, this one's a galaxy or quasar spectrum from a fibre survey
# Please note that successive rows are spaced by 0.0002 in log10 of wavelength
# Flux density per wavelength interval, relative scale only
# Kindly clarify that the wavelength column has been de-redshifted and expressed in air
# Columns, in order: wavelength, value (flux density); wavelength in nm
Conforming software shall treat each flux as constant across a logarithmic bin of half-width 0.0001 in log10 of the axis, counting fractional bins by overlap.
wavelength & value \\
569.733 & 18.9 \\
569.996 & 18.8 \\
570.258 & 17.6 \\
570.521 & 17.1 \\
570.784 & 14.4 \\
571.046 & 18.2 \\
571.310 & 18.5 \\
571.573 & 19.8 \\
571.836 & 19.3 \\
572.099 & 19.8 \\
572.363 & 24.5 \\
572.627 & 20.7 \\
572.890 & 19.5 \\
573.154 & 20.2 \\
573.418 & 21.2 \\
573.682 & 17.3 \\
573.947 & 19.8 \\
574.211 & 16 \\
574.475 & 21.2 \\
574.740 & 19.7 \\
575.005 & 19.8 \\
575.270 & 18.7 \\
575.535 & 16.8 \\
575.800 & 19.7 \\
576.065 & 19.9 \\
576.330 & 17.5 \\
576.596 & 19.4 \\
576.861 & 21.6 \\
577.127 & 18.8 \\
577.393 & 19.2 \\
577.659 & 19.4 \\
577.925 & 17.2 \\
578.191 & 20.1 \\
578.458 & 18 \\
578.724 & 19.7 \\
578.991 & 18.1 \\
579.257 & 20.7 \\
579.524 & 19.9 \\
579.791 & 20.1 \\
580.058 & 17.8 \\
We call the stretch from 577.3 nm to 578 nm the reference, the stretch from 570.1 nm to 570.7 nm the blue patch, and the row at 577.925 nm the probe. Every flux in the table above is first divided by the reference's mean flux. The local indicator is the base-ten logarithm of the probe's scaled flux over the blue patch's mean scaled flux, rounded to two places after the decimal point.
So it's 0.00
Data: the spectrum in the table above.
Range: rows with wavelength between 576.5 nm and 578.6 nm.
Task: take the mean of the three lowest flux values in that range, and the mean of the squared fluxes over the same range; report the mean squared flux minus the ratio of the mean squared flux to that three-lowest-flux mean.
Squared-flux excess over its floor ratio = 350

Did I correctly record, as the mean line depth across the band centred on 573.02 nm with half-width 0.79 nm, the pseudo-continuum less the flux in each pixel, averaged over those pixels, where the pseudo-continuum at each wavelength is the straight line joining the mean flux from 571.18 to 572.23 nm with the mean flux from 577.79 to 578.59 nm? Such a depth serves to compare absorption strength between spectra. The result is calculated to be -1.4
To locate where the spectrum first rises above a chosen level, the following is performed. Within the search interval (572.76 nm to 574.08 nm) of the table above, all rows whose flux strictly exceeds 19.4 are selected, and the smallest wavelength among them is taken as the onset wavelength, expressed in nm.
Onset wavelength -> 572.890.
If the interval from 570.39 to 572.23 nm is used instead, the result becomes 571.573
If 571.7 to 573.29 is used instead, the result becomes 572.099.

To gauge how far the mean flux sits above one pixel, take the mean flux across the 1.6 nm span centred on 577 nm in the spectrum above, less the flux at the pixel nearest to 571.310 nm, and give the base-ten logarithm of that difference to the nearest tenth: -0.1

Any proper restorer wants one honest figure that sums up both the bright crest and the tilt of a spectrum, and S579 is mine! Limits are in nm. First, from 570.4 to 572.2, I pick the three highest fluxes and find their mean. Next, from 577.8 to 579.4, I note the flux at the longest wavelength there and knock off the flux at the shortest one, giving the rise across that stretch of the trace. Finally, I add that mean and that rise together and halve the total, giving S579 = 11.6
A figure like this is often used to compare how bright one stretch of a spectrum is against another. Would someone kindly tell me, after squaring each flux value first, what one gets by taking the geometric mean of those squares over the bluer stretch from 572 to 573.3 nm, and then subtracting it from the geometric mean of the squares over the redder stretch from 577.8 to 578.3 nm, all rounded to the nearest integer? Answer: -90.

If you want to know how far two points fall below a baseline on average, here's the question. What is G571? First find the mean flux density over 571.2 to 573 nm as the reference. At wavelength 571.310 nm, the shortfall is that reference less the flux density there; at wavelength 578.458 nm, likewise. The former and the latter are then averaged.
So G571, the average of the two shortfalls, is 2.1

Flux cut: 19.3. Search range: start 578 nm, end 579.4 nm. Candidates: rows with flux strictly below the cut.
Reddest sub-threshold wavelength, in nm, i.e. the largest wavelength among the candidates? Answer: 578.991 nm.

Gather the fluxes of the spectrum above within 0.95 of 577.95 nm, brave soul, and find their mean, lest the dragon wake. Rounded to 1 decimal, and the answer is 18.9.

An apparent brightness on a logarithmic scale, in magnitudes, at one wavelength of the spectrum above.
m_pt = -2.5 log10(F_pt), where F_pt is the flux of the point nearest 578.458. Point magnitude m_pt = -3.14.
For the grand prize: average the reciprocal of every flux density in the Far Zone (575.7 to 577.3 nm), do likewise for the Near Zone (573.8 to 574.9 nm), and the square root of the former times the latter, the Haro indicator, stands 0.0521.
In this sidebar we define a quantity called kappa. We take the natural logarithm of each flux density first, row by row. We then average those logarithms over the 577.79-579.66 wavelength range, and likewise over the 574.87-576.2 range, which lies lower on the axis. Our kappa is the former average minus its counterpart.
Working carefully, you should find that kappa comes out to 0.006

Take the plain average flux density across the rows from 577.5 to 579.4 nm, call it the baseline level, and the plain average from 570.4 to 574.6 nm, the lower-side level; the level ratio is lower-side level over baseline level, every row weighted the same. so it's 1.01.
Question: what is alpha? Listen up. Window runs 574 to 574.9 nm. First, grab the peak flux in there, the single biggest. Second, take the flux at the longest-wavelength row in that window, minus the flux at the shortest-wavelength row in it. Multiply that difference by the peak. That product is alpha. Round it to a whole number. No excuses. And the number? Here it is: 78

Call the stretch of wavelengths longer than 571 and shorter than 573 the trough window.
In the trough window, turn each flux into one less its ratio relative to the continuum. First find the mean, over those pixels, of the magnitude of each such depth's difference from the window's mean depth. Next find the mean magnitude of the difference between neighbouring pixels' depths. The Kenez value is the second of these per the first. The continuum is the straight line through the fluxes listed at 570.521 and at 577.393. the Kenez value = 1.47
